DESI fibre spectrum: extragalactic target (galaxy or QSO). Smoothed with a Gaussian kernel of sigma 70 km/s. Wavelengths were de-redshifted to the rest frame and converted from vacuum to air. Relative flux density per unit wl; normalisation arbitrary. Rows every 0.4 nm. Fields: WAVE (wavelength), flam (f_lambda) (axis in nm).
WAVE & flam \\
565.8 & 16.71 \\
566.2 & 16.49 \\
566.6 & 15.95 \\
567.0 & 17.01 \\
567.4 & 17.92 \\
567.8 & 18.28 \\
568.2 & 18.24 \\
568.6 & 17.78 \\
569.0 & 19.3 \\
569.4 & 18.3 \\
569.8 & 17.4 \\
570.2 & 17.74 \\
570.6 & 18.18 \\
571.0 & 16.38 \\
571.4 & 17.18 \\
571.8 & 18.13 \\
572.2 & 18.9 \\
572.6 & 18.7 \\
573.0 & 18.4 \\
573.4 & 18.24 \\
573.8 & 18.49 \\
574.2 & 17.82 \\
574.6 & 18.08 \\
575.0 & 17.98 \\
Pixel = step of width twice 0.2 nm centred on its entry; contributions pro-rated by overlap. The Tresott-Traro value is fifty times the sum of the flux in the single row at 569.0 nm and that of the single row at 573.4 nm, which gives 1877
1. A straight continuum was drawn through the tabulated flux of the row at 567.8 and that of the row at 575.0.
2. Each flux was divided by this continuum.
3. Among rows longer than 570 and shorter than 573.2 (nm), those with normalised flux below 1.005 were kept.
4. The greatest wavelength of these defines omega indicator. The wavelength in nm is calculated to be 571.8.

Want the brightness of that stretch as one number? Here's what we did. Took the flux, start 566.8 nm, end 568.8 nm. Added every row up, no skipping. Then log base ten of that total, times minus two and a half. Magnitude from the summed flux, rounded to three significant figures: -4.88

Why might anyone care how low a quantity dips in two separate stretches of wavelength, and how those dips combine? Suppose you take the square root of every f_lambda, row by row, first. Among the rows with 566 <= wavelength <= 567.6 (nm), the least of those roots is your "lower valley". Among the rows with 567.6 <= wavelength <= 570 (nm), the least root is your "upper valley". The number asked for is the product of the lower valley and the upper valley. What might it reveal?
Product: 16.7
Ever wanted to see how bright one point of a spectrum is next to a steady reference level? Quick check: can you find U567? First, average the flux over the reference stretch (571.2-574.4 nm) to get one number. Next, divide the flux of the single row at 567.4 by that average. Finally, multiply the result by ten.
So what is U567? 9.8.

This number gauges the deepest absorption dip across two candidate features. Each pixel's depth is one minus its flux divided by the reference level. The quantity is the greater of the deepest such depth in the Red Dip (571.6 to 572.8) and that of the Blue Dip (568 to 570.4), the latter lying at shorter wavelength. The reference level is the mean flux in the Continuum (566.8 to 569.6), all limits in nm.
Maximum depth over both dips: 0.040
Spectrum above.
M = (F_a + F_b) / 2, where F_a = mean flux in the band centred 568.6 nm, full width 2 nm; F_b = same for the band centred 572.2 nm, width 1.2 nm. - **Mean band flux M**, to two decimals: 18.48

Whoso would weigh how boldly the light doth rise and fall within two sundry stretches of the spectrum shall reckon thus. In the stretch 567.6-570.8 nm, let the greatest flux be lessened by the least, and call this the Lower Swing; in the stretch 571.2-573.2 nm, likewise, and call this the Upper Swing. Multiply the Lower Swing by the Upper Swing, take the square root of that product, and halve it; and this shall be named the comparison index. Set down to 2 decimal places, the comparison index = 0.90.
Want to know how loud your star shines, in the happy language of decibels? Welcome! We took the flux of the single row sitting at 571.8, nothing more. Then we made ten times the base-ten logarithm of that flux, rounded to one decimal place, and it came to 12.6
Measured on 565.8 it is 12.2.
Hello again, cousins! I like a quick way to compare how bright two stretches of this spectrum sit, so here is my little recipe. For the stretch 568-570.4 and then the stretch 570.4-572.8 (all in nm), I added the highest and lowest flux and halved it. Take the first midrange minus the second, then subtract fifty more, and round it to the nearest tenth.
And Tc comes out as -49.3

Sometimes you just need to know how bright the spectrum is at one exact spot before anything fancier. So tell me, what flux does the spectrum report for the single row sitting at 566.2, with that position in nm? 16.49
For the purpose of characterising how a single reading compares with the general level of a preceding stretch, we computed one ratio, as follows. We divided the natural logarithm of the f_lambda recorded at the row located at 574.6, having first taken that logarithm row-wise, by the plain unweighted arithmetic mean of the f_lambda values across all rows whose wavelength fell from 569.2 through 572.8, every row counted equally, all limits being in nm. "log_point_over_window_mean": 0.162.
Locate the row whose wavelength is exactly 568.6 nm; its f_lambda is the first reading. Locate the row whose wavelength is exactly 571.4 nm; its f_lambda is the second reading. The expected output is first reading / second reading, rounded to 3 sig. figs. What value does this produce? 1.03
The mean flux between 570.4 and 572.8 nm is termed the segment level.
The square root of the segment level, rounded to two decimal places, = 4.23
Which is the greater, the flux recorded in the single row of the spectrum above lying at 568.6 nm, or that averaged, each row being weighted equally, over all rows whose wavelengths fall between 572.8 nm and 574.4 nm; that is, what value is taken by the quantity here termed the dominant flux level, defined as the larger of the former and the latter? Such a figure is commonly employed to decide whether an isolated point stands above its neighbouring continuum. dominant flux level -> 18.24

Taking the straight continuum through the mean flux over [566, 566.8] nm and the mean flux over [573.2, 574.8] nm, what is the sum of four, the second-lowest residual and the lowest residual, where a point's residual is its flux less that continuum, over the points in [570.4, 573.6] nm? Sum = 2.7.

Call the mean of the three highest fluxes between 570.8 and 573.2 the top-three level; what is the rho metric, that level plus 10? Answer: 28.7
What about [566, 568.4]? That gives 28.1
